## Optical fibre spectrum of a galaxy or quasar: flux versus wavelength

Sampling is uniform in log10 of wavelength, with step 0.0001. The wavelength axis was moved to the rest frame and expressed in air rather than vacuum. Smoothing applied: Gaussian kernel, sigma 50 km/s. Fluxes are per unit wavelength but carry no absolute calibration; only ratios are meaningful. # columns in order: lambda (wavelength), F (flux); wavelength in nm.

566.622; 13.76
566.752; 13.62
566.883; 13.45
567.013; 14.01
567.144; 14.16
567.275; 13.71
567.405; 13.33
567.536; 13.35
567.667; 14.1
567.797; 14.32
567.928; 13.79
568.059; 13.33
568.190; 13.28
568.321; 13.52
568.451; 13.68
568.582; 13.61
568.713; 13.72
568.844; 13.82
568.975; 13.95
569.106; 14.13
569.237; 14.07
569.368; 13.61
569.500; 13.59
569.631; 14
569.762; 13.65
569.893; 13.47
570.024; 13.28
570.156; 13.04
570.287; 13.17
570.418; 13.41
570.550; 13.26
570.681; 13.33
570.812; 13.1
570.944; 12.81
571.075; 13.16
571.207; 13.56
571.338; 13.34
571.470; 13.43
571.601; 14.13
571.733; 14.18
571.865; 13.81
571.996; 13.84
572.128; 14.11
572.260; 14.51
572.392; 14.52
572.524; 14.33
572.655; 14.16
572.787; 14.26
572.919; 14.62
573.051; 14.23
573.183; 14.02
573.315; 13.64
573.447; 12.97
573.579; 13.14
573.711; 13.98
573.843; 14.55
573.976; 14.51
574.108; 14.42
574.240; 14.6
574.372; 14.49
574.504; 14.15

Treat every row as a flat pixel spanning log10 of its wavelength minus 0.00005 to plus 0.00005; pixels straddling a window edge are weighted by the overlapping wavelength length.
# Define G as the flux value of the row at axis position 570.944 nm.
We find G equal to 12.81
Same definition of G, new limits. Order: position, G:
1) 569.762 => 13.65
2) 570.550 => 13.26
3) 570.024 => 13.28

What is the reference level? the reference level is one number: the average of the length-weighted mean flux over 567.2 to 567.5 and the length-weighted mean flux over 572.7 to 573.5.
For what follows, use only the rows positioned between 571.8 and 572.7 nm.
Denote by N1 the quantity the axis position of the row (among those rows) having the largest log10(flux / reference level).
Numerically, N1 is 572.392 nm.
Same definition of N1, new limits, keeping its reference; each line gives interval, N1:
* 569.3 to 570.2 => 569.631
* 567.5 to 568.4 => 567.797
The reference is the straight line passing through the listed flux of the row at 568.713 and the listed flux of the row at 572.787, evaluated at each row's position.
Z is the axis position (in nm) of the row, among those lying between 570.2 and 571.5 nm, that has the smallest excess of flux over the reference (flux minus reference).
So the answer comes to 570.944 nm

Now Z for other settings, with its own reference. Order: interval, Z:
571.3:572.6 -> 571.338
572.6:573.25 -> 573.183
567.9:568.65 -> 568.190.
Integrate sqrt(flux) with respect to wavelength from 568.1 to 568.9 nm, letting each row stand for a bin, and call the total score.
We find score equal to 2.95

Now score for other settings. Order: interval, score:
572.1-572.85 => 2.84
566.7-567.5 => 2.96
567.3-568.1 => 2.96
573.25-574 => 2.78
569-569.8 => 2.98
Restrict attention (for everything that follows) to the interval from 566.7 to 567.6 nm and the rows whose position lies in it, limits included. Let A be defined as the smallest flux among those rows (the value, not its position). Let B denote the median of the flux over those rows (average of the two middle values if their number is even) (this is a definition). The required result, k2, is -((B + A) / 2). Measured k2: -13.5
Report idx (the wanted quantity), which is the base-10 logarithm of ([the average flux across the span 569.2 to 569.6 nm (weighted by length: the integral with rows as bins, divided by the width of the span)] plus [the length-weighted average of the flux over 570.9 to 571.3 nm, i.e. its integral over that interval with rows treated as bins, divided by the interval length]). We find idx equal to 1.43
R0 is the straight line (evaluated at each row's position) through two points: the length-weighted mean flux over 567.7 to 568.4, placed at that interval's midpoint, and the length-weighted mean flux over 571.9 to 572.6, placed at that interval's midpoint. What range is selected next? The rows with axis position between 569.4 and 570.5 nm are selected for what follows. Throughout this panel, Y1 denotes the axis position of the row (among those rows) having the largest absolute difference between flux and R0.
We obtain 570.156 nm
